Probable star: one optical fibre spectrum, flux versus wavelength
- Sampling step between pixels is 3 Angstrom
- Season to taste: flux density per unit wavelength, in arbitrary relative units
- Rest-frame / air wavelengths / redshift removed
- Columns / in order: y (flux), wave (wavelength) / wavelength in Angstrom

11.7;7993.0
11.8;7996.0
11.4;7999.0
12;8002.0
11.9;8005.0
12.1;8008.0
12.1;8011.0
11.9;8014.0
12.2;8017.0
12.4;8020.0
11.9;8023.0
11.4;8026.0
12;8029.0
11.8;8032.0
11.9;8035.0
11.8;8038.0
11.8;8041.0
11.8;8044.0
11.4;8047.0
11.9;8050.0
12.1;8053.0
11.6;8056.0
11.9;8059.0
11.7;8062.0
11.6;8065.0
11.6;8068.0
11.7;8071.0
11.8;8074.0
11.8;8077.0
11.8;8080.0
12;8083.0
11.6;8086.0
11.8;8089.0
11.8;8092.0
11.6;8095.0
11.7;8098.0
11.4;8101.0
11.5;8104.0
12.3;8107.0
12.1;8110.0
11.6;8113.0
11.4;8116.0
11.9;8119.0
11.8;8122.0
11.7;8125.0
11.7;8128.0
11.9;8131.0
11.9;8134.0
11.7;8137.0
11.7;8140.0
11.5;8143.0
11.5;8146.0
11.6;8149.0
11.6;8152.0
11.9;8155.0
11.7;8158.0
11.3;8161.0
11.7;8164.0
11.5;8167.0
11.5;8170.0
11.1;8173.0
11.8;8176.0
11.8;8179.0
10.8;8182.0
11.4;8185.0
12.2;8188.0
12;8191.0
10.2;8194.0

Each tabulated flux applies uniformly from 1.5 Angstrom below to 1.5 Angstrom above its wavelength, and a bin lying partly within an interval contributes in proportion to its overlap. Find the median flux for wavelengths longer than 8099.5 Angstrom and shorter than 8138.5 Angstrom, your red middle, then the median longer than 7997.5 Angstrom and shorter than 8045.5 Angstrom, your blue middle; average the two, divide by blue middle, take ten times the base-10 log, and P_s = -0.037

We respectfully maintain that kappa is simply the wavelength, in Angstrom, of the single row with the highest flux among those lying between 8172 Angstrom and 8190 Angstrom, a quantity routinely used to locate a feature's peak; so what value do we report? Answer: 8188.0 Angstrom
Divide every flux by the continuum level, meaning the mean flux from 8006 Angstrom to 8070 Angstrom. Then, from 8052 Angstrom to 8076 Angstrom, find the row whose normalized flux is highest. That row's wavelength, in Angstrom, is 8053.0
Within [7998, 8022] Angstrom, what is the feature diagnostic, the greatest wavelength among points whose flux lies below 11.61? 7999.0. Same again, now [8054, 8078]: 8068.0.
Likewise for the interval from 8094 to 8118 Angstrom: 8116.0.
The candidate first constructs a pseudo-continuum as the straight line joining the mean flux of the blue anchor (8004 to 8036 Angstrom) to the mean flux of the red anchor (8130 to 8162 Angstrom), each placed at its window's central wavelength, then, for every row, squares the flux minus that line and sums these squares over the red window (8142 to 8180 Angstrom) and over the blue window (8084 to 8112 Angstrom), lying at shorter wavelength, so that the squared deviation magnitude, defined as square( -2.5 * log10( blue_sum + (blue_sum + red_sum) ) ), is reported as 0.6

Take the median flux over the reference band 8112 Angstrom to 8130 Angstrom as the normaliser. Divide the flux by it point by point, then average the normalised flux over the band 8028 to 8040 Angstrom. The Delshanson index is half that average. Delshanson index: 0.507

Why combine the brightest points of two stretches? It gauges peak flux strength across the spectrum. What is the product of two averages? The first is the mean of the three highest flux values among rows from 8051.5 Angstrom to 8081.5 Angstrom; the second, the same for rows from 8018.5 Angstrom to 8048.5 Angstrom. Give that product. 144.4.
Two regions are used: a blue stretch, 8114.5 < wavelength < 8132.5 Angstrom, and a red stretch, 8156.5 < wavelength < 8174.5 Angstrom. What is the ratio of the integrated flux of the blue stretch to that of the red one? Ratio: 1.02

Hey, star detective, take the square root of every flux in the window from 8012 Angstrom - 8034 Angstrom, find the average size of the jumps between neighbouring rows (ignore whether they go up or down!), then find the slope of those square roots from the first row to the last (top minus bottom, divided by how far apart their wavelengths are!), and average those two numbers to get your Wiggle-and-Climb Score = 0.027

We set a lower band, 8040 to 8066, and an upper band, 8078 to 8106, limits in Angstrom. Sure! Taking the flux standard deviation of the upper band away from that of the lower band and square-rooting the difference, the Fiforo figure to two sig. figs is 0.15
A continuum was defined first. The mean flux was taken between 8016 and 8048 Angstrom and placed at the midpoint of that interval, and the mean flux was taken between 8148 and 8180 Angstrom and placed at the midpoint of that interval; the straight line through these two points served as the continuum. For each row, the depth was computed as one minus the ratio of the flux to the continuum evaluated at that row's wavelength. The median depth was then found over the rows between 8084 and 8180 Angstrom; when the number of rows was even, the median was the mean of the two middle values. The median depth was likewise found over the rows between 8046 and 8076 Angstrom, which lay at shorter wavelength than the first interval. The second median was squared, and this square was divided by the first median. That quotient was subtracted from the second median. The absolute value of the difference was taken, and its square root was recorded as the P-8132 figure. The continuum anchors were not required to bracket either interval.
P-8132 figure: 0.16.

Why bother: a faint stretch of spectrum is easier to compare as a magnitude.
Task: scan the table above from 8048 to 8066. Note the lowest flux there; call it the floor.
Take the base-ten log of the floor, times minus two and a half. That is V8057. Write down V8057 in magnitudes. -2.66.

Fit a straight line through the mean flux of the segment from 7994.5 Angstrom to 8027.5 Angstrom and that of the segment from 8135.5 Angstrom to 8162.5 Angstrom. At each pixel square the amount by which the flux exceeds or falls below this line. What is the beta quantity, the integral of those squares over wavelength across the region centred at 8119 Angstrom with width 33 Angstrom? 2.5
